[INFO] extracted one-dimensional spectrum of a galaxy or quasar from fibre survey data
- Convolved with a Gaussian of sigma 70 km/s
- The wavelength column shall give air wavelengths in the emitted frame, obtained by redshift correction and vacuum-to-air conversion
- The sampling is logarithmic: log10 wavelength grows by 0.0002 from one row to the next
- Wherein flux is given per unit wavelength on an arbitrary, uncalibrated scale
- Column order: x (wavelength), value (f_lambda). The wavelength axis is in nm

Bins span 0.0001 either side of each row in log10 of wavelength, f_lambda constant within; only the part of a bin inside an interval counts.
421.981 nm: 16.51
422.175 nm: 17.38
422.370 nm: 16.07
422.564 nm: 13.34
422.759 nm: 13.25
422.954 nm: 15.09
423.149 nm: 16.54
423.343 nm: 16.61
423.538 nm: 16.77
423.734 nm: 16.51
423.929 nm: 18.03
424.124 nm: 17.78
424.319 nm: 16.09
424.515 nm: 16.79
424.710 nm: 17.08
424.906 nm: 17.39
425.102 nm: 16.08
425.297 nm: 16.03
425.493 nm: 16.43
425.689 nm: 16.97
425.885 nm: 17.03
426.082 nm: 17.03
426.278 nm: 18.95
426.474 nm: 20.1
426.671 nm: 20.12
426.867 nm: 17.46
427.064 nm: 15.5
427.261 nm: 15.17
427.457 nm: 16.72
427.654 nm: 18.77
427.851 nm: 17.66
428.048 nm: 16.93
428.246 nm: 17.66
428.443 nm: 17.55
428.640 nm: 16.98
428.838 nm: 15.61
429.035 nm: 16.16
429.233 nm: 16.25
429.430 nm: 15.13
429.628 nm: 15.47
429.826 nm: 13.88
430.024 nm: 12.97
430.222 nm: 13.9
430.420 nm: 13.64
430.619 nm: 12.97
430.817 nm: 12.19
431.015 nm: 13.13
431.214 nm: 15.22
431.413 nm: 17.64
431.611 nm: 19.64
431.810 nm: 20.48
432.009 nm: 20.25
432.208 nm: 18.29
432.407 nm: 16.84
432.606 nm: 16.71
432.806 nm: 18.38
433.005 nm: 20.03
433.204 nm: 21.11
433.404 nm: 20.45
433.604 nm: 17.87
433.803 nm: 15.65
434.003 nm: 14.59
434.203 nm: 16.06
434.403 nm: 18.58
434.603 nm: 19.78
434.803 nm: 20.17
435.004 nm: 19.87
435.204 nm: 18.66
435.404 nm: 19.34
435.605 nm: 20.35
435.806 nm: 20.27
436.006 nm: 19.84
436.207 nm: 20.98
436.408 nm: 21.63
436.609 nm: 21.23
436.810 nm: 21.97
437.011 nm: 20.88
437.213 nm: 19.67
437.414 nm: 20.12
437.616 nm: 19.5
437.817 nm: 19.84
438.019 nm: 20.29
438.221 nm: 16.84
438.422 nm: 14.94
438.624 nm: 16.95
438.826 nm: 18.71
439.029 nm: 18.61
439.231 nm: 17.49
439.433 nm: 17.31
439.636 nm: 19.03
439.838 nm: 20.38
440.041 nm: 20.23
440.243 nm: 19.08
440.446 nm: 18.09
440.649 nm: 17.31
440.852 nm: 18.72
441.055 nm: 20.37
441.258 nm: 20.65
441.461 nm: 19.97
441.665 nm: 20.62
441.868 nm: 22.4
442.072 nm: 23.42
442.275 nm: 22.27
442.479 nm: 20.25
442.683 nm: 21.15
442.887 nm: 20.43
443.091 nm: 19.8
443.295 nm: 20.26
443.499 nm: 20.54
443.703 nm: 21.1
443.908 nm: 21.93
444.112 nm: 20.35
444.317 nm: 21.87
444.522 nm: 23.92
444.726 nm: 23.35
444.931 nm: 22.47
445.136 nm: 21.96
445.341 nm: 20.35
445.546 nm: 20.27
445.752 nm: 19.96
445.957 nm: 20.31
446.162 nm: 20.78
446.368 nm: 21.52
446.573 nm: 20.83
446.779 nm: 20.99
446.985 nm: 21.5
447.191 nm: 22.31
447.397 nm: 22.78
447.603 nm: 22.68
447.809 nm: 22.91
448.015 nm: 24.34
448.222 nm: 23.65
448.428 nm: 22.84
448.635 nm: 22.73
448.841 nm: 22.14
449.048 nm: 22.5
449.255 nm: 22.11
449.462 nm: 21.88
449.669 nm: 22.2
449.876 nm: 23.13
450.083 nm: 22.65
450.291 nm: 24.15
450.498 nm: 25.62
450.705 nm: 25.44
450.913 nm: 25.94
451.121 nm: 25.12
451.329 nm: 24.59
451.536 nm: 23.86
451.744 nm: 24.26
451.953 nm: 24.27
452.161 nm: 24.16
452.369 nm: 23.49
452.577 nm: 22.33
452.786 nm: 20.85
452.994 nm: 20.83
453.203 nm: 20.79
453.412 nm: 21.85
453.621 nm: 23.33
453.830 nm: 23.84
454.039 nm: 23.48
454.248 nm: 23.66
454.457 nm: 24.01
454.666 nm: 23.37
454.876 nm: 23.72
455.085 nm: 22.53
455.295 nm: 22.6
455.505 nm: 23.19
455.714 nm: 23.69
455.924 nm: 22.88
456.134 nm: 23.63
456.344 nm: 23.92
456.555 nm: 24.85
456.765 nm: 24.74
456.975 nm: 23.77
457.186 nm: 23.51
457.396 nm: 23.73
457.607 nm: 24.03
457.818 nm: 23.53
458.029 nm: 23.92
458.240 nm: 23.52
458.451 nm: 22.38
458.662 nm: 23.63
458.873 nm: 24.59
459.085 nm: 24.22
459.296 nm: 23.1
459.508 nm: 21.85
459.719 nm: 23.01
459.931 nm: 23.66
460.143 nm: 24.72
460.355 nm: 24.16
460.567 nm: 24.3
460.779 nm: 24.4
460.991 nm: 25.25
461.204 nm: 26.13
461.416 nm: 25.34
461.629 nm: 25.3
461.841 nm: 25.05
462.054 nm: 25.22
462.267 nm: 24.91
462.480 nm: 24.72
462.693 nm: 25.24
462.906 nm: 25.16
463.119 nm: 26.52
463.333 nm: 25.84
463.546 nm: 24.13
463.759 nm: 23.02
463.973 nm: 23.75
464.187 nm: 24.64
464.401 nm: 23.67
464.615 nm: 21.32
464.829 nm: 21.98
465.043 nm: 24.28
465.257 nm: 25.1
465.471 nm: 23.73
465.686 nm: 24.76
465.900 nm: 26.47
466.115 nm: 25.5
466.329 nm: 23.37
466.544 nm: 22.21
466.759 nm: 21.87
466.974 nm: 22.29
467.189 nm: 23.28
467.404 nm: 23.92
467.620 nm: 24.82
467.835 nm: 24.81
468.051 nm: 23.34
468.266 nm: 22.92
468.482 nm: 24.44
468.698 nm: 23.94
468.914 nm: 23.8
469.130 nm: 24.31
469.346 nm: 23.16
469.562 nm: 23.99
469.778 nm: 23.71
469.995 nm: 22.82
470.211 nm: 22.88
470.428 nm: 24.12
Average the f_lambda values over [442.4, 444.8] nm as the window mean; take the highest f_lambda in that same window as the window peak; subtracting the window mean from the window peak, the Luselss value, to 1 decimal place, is 2.7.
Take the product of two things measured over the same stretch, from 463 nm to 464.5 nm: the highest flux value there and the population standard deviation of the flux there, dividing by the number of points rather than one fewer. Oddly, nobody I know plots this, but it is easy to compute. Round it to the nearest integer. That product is 31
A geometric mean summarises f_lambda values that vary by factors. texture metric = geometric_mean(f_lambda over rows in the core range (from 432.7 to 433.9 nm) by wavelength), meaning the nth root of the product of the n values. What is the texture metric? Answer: 18.8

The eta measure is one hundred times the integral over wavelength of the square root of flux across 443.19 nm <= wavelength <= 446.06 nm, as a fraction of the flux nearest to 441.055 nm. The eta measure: 65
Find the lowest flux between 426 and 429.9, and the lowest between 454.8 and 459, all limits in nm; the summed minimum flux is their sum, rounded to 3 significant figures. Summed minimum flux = 36.3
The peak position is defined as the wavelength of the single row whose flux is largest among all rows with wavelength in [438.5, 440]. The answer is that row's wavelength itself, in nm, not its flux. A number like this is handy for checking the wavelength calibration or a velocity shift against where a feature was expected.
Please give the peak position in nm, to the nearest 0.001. 439.838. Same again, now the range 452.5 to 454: 453.830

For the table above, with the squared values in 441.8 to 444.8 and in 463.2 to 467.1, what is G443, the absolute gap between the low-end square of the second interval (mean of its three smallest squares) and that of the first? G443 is 68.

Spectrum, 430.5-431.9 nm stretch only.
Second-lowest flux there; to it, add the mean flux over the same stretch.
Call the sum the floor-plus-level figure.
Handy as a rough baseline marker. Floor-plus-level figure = 29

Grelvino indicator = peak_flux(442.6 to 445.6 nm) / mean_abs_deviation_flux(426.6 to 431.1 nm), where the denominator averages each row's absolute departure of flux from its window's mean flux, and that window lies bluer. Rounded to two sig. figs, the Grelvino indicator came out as 14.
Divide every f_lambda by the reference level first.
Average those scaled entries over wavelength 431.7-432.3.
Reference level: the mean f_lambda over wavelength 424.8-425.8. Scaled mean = 1.19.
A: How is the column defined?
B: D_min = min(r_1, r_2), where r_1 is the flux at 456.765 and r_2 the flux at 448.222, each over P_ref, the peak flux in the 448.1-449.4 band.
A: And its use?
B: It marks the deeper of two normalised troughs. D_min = 1.00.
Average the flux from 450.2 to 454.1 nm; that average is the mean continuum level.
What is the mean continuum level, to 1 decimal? 23.6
